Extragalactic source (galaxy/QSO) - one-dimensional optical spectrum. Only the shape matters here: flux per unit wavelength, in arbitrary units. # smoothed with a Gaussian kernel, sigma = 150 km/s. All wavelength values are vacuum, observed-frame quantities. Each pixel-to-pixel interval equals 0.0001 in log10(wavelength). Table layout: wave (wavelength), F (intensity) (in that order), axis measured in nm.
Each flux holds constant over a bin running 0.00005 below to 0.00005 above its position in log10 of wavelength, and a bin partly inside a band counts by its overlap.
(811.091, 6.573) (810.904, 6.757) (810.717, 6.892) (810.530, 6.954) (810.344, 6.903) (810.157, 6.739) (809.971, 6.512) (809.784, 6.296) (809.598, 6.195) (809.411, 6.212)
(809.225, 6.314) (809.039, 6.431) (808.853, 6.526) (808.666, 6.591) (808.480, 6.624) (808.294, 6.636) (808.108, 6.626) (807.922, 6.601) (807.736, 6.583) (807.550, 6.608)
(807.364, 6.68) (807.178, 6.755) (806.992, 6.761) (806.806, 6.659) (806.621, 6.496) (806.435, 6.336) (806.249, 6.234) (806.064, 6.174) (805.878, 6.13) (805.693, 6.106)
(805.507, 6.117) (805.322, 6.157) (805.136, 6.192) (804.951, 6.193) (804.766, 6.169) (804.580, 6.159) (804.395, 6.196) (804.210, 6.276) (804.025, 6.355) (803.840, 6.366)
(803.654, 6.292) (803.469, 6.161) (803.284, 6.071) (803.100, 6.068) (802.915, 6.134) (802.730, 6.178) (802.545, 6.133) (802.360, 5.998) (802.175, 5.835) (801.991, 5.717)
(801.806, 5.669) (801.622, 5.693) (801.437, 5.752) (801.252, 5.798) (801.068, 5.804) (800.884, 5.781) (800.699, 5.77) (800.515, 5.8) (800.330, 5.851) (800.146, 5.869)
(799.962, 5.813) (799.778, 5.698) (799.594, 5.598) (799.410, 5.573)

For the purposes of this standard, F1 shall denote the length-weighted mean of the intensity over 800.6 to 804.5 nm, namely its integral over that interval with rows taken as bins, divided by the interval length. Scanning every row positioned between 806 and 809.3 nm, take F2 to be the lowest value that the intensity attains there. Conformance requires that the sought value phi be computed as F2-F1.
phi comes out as 0.2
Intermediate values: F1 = 6.00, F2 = 6.174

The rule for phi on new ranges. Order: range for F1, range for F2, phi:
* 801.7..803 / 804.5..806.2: 0.2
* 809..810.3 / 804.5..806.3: -0.3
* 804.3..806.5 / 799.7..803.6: -0.5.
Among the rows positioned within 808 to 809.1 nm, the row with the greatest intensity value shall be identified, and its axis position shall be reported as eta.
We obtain 808.294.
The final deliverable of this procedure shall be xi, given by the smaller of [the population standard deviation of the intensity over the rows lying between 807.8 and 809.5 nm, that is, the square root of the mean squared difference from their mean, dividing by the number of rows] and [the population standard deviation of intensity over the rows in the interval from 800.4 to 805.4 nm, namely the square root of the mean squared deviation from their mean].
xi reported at 0.146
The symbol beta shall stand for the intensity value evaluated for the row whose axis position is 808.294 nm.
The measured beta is 6.636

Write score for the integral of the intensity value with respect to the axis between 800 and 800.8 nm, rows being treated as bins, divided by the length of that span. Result 5.8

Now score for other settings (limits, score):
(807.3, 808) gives 6.6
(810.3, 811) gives 6.9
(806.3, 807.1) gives 6.5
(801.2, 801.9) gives 5.7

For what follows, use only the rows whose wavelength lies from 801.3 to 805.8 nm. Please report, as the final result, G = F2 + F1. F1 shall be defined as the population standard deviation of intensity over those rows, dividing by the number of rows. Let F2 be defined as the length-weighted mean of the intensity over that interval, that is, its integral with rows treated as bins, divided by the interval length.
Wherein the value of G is 6.28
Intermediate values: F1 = 0.20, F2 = 6.1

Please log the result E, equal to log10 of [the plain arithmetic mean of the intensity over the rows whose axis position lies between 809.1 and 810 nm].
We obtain 0.800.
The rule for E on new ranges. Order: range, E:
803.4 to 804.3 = 0.799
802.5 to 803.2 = 0.787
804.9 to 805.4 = 0.791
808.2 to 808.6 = 0.822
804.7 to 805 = 0.791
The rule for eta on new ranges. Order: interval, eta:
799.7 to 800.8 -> 800.146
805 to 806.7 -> 806.621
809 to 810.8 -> 810.530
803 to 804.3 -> 803.840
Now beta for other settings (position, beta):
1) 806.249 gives 6.234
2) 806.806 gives 6.659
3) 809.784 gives 6.296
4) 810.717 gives 6.892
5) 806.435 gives 6.336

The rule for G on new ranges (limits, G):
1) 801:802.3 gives 5.82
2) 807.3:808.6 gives 6.65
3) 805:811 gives 6.74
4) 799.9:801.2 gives 5.85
